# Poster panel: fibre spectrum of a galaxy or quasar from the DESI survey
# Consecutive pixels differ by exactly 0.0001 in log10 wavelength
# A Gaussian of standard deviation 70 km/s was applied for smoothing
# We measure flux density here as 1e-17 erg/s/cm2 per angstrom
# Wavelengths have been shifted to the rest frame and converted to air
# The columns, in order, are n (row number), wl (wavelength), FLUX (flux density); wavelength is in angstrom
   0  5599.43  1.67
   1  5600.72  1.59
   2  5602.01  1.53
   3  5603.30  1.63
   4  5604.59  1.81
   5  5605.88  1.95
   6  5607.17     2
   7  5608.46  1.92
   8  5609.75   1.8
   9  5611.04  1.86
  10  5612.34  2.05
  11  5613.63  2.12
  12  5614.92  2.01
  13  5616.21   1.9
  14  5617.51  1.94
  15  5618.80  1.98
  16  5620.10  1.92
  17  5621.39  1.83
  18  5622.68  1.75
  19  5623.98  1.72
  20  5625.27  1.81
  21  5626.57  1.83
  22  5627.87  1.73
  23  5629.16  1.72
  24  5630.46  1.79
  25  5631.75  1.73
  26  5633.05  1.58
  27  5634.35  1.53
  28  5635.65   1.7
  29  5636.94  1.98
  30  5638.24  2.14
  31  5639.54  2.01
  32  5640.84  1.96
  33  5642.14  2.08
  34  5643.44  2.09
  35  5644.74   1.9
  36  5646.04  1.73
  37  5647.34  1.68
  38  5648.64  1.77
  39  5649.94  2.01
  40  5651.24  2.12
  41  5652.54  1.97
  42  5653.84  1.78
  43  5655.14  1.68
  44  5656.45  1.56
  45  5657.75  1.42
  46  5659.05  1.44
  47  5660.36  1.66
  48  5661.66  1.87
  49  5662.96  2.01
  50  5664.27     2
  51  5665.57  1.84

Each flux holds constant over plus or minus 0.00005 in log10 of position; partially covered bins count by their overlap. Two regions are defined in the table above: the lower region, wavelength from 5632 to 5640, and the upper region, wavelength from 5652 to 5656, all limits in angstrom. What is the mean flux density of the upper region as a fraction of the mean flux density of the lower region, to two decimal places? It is 0.99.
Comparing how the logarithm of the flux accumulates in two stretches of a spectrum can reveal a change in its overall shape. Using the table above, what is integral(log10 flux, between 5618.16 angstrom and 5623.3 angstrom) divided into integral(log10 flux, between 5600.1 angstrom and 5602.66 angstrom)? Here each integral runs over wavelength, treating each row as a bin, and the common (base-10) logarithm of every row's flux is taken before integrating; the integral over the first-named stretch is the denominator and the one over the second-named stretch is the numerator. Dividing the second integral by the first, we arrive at 0.4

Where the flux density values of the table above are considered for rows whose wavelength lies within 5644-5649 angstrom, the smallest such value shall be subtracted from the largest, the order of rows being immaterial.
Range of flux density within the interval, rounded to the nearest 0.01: 0.22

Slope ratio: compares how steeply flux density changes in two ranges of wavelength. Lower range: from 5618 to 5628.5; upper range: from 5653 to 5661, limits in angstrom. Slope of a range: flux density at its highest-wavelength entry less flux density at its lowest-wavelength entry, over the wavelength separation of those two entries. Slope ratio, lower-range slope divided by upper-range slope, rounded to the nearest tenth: 1.5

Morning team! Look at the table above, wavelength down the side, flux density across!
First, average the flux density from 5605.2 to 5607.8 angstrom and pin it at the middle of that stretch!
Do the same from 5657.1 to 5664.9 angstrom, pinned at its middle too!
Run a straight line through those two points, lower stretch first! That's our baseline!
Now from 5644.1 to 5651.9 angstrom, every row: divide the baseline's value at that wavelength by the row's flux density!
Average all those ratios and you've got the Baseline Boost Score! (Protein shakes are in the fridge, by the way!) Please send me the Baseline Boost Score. 0.97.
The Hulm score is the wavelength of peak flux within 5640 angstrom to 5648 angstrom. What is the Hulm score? 5643.44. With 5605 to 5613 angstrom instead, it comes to 5612.34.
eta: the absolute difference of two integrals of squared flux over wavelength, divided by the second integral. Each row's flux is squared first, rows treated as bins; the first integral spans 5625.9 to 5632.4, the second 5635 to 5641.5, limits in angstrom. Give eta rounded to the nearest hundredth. 0.20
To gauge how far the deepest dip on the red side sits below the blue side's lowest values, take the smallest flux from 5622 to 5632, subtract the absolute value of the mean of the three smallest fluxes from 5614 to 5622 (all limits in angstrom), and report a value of -0.16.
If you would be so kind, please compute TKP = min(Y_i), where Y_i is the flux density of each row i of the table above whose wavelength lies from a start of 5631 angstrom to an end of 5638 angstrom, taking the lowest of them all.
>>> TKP 1.53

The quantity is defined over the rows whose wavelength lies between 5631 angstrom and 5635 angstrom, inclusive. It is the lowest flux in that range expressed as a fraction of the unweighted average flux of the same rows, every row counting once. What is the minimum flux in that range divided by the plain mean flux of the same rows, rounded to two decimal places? 0.95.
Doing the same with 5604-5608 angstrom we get 0.94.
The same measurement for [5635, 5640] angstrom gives 0.87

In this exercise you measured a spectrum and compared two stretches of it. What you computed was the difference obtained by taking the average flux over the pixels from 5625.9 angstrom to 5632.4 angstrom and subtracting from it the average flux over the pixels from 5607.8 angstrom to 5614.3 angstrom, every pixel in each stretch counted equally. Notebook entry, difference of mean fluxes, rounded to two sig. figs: -0.19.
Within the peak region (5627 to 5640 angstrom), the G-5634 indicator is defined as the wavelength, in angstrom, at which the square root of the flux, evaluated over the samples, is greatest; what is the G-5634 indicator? 5638.24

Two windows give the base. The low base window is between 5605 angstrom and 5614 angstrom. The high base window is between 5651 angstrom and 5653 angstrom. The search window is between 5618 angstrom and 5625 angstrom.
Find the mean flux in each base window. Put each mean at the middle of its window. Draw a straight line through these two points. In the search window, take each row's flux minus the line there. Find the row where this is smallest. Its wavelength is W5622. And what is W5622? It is 5623.98 angstrom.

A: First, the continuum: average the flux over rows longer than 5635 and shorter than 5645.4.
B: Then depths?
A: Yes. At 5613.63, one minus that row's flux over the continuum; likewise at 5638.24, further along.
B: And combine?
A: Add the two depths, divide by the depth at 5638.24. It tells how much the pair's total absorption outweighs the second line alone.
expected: 1.9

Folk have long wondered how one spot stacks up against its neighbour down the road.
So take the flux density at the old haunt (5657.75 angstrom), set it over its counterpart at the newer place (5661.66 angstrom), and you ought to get 0.8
